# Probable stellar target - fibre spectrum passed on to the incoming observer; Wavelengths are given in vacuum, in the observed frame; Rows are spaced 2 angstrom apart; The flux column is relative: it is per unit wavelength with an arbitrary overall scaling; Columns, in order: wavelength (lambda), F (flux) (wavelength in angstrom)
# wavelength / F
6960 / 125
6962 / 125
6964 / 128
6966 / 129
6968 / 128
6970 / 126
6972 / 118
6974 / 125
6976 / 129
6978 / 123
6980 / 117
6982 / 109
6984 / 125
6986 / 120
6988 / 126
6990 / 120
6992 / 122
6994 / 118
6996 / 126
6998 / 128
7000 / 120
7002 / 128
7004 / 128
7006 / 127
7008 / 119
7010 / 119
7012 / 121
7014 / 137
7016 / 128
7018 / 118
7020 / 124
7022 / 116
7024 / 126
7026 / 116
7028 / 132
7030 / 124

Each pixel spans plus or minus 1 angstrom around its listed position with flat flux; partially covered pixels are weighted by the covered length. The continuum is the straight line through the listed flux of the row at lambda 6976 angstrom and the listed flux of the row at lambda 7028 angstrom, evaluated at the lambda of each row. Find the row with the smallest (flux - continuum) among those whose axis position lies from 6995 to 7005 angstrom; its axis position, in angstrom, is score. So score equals 7000 angstrom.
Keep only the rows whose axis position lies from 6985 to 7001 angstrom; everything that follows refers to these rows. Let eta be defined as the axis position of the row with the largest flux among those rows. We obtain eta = 6998 angstrom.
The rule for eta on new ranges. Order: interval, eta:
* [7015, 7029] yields 7028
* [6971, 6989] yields 6976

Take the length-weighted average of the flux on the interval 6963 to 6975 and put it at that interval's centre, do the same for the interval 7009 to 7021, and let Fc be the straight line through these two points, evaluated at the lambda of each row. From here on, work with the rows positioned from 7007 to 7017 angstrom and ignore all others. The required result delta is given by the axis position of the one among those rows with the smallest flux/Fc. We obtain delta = 7008 angstrom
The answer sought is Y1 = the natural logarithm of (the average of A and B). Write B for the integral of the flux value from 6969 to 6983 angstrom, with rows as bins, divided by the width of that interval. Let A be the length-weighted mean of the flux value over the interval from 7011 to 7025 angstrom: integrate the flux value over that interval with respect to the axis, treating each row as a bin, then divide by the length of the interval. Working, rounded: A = 124.3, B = 121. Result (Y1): 4.81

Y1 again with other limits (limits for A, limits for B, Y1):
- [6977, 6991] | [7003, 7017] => 4.81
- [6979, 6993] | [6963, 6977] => 4.81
